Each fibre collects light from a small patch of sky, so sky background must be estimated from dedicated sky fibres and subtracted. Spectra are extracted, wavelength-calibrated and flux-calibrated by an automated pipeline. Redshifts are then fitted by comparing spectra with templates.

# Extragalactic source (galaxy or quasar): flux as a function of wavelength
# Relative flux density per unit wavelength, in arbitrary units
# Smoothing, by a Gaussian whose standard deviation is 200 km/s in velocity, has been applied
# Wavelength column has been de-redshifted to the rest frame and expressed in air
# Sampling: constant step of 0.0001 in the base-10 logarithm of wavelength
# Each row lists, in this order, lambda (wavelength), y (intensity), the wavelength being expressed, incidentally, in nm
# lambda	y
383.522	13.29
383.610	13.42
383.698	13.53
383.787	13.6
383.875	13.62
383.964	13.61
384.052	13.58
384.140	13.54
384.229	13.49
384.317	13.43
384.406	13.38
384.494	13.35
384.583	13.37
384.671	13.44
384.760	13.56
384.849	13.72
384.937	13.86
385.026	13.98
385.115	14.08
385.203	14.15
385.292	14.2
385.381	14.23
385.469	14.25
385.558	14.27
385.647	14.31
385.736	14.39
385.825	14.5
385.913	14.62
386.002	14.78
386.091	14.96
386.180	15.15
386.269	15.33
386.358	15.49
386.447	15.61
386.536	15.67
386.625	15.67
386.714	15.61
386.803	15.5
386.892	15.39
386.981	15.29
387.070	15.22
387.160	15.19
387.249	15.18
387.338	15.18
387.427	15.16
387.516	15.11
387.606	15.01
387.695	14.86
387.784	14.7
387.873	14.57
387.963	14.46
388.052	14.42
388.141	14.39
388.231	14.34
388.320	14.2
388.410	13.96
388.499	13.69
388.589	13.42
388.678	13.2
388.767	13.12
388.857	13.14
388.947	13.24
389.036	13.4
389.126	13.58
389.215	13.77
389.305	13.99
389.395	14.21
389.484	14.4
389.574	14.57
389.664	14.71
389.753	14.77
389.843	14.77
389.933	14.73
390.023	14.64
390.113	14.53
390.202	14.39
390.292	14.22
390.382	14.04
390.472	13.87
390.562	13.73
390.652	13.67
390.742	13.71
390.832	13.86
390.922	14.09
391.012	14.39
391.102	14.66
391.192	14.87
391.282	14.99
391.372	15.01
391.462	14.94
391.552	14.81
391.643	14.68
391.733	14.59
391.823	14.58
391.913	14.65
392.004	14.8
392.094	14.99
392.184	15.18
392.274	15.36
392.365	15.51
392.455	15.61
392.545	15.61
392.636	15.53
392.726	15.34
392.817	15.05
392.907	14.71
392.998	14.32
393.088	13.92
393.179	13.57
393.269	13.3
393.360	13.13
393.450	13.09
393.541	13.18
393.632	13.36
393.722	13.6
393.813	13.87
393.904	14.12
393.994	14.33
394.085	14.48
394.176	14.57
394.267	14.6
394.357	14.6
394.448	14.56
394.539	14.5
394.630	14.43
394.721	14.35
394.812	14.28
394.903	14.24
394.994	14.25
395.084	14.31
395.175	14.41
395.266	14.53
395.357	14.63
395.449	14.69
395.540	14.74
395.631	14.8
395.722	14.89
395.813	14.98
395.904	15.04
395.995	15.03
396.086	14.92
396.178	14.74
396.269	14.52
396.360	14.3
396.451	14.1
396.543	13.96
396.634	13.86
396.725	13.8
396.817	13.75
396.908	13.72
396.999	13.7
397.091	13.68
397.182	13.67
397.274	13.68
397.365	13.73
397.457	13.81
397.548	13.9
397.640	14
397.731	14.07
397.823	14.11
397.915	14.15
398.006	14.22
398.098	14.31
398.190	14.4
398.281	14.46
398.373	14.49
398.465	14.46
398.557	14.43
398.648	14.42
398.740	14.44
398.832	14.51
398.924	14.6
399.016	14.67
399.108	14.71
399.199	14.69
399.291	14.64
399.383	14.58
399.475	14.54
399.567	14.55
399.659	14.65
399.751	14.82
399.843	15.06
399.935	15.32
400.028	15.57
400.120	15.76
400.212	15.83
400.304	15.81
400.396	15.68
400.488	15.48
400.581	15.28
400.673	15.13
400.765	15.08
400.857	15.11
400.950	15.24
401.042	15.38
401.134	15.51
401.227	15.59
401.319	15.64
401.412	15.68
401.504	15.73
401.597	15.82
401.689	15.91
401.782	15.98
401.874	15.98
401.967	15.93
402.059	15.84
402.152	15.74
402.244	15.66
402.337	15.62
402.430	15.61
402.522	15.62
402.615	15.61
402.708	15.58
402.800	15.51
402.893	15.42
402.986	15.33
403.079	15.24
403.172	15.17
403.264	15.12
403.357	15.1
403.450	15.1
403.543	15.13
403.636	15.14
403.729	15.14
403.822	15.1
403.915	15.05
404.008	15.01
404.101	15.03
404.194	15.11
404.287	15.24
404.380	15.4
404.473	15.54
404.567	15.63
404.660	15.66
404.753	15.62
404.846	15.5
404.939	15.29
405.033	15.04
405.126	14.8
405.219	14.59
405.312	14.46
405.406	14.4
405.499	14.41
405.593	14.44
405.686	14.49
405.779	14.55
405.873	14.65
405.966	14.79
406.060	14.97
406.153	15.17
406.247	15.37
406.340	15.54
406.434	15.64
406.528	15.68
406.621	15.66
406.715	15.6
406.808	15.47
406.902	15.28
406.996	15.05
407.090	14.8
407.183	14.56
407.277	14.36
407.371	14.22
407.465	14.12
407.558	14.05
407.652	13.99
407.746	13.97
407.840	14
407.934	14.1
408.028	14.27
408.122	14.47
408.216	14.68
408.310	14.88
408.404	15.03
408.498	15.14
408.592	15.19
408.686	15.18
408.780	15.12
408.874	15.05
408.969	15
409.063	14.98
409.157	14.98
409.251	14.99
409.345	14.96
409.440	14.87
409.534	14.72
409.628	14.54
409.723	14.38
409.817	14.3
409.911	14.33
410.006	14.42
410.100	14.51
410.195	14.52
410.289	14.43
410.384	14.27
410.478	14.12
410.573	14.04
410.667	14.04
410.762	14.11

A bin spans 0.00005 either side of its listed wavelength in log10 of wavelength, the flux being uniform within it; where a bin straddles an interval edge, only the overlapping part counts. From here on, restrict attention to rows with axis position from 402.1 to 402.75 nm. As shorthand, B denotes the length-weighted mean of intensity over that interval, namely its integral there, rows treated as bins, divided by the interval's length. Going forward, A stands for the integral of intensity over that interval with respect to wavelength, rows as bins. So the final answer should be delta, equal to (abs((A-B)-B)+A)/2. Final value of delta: 15.6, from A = 10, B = 15.6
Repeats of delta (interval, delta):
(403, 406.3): 34.6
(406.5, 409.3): 26.6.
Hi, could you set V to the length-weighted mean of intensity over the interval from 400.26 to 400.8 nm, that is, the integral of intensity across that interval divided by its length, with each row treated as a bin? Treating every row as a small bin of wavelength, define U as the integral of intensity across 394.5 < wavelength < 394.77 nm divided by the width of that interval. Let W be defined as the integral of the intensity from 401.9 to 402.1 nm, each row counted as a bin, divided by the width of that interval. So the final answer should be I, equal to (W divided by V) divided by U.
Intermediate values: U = 14.4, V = 15.4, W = 15.9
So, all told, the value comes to 0.0716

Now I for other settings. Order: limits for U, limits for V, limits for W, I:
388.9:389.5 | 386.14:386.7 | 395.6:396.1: 0.0702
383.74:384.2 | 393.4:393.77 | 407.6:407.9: 0.0773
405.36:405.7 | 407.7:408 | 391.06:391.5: 0.0736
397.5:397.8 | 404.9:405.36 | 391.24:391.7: 0.0717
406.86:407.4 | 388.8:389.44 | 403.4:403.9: 0.0754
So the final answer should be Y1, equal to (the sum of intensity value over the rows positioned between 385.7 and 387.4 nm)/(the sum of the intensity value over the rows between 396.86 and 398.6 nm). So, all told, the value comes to 1.08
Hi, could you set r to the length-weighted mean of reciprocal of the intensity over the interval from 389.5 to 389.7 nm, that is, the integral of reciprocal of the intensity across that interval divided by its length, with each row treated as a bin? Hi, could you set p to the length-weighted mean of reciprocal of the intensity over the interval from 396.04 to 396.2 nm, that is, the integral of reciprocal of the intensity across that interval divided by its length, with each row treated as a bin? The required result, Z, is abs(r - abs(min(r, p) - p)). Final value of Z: 0.068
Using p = 0.067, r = 0.0683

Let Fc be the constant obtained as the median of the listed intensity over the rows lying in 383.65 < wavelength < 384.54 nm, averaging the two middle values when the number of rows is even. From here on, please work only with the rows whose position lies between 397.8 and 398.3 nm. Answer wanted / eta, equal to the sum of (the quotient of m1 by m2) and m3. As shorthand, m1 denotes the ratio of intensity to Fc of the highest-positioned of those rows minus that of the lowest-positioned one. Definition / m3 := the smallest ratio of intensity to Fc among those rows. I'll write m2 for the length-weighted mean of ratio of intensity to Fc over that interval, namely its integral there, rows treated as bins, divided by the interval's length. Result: 1.07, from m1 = 0.026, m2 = 1.06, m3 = 1.04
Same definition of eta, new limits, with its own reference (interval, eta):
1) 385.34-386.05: 1.09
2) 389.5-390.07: 1.08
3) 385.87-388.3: 1.04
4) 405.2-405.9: 1.07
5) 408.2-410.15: 1.05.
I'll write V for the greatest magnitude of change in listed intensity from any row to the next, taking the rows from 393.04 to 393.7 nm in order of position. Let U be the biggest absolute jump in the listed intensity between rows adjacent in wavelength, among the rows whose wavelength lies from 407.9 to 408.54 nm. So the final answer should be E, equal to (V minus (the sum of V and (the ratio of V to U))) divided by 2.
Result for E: -0.8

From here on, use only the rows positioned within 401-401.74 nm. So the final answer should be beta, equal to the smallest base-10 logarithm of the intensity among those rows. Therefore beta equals 1.19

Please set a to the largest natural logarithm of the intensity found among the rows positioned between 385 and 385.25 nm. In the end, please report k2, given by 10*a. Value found 26.5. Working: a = 2.65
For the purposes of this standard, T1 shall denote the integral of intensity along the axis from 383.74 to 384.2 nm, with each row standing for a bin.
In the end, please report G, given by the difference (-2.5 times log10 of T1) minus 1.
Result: -2.99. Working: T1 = 6.2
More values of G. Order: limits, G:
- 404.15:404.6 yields -3.10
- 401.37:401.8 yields -3.08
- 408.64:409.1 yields -3.10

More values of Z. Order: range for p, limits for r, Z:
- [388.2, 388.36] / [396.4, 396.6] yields 0.071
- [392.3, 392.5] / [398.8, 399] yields 0.069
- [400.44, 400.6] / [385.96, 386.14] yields 0.067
